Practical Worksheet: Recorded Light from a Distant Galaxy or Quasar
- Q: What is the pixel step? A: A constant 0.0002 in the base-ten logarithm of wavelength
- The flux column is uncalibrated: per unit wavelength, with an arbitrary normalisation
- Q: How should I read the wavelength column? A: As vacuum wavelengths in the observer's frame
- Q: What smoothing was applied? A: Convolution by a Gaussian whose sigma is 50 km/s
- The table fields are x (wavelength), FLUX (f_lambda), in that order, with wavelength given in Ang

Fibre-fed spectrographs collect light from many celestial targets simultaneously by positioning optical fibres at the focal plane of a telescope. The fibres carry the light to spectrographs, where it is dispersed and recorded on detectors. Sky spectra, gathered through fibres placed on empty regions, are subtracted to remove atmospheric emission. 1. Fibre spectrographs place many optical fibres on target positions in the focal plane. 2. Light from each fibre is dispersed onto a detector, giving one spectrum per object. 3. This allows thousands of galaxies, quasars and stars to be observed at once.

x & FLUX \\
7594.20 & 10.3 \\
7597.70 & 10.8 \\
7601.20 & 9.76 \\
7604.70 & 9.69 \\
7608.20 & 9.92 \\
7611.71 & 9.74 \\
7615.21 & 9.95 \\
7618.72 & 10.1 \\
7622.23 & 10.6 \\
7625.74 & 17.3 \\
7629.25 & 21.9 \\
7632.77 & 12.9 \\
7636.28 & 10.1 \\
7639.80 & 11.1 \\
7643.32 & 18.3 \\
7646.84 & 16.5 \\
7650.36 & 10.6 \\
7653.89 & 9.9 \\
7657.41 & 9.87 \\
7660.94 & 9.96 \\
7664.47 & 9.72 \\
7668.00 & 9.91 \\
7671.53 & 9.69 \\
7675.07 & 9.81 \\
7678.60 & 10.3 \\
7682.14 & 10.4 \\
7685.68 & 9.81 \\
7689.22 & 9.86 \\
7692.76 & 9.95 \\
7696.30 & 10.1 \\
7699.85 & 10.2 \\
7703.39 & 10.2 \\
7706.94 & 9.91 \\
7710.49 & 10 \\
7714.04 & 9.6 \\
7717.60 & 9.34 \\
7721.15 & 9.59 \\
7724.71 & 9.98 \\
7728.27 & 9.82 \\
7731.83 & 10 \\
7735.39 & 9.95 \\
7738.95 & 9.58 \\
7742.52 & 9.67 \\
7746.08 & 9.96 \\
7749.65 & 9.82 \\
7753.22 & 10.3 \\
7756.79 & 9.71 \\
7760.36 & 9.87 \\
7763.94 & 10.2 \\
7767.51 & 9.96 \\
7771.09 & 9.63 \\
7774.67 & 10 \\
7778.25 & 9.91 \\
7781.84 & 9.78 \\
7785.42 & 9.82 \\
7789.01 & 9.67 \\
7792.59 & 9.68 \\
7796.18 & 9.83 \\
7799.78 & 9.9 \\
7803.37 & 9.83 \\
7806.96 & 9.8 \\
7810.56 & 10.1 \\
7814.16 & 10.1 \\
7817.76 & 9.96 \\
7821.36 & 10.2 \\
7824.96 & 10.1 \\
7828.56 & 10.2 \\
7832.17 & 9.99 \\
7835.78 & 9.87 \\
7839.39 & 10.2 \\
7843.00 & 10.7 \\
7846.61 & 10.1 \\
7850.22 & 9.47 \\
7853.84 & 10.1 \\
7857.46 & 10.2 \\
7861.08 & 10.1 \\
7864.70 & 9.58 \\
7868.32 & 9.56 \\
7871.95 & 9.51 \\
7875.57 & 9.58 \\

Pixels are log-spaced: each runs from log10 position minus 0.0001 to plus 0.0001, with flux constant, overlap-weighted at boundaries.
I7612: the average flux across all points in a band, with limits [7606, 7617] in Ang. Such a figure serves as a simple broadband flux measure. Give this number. 9.9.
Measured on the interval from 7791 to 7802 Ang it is 9.8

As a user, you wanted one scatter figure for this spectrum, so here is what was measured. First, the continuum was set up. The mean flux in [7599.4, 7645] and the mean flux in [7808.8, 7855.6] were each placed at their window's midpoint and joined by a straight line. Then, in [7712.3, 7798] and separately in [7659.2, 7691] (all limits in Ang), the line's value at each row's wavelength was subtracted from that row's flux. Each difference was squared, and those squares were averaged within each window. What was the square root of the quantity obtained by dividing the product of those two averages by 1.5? 1.8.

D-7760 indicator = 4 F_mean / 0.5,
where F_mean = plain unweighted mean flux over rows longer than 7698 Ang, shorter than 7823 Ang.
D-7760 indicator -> 79.1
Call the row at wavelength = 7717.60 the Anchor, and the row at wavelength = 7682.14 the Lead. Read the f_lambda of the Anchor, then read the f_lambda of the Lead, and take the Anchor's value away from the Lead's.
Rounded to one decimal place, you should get 1.1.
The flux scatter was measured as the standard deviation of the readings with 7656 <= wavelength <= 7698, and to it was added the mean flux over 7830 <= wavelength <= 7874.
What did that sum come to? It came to 10.2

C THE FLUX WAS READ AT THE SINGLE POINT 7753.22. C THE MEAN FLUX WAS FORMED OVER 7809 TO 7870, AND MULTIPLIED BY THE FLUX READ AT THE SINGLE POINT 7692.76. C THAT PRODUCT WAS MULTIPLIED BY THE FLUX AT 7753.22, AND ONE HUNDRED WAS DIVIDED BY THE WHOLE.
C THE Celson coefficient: 0.10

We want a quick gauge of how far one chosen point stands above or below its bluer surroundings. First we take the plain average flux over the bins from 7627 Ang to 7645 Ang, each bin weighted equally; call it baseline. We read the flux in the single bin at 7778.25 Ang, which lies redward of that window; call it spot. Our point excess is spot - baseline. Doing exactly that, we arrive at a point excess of -5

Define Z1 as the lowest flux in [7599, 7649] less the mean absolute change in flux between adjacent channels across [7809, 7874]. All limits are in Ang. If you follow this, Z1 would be 9.43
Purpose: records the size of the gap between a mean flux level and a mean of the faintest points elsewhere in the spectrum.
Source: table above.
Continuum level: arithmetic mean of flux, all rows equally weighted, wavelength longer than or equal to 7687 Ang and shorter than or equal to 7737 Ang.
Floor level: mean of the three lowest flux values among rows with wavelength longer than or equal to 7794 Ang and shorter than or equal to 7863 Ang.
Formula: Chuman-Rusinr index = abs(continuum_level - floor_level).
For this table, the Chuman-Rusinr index 0.2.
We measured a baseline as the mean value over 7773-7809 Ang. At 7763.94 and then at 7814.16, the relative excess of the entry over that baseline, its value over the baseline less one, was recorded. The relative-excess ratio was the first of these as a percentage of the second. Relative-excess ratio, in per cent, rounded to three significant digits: 136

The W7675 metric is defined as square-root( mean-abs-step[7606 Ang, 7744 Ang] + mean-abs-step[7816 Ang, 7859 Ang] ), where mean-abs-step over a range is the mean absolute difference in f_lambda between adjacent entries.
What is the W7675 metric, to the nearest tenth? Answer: 1.2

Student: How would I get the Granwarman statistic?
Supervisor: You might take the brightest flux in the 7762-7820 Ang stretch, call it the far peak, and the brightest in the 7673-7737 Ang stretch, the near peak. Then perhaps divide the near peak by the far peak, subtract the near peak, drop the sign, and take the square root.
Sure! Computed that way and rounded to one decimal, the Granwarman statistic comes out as 3.1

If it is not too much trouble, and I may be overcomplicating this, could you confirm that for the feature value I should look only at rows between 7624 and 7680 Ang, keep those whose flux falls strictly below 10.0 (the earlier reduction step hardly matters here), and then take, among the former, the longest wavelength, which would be 7675.07 Ang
